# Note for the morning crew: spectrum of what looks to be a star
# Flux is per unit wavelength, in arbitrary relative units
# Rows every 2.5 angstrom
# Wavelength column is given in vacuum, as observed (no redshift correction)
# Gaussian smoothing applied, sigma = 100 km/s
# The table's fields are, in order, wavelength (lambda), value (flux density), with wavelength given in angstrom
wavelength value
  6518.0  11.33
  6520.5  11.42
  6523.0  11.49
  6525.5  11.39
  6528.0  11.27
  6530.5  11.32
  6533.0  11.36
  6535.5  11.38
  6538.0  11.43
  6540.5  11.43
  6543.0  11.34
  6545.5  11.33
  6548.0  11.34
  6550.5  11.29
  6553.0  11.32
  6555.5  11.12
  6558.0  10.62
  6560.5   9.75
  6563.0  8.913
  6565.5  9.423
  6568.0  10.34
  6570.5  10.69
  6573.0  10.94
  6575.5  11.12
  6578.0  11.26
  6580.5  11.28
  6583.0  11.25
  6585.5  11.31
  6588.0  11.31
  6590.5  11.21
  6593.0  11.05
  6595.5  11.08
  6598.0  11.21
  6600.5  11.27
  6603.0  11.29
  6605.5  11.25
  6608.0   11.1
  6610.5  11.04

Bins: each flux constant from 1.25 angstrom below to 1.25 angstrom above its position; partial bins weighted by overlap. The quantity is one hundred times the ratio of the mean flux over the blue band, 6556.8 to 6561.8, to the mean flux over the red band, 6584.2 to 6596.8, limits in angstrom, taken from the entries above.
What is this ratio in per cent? 91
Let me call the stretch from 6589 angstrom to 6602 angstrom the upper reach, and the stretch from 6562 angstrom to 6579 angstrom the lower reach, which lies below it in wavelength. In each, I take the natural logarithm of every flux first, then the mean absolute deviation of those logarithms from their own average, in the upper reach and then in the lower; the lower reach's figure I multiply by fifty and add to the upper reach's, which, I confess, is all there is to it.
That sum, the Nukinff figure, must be 3.5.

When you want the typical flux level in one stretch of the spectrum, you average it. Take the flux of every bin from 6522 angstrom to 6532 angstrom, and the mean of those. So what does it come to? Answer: 11.4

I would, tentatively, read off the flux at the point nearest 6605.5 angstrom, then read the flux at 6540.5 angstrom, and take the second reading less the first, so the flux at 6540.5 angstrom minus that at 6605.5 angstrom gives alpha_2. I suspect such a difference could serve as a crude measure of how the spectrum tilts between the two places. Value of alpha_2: 0.18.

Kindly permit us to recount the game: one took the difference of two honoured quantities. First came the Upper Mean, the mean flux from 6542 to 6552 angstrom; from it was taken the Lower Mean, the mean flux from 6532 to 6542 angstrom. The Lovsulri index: -0.1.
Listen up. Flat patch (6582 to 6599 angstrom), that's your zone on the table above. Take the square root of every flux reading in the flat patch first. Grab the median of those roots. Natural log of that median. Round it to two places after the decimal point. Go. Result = 1.21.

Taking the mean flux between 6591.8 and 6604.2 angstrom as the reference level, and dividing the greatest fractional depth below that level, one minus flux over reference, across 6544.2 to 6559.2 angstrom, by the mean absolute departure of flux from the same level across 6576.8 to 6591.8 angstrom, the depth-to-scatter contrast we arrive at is 0.56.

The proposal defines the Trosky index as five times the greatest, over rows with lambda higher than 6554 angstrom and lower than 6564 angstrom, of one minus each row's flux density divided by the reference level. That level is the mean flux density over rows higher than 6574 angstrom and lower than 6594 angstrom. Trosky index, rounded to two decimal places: 1.03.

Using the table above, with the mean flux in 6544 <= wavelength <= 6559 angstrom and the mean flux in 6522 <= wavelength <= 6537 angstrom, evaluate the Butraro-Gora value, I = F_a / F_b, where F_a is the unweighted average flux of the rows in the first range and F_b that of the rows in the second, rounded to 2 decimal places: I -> 0.98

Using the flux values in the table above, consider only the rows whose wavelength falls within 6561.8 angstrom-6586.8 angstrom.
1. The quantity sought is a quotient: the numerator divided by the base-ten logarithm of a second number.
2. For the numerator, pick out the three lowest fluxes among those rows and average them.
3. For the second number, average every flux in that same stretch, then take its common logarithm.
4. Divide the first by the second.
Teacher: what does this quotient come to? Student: 9.3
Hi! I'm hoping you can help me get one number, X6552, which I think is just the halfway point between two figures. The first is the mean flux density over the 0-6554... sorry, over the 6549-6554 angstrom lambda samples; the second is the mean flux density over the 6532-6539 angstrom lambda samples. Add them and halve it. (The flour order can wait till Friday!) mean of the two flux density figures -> 11.3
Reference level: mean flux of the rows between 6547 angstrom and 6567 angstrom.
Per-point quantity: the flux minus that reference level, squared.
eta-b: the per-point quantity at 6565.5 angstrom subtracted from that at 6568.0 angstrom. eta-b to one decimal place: -1.1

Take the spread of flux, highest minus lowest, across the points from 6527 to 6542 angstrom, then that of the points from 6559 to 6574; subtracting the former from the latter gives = 1.87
